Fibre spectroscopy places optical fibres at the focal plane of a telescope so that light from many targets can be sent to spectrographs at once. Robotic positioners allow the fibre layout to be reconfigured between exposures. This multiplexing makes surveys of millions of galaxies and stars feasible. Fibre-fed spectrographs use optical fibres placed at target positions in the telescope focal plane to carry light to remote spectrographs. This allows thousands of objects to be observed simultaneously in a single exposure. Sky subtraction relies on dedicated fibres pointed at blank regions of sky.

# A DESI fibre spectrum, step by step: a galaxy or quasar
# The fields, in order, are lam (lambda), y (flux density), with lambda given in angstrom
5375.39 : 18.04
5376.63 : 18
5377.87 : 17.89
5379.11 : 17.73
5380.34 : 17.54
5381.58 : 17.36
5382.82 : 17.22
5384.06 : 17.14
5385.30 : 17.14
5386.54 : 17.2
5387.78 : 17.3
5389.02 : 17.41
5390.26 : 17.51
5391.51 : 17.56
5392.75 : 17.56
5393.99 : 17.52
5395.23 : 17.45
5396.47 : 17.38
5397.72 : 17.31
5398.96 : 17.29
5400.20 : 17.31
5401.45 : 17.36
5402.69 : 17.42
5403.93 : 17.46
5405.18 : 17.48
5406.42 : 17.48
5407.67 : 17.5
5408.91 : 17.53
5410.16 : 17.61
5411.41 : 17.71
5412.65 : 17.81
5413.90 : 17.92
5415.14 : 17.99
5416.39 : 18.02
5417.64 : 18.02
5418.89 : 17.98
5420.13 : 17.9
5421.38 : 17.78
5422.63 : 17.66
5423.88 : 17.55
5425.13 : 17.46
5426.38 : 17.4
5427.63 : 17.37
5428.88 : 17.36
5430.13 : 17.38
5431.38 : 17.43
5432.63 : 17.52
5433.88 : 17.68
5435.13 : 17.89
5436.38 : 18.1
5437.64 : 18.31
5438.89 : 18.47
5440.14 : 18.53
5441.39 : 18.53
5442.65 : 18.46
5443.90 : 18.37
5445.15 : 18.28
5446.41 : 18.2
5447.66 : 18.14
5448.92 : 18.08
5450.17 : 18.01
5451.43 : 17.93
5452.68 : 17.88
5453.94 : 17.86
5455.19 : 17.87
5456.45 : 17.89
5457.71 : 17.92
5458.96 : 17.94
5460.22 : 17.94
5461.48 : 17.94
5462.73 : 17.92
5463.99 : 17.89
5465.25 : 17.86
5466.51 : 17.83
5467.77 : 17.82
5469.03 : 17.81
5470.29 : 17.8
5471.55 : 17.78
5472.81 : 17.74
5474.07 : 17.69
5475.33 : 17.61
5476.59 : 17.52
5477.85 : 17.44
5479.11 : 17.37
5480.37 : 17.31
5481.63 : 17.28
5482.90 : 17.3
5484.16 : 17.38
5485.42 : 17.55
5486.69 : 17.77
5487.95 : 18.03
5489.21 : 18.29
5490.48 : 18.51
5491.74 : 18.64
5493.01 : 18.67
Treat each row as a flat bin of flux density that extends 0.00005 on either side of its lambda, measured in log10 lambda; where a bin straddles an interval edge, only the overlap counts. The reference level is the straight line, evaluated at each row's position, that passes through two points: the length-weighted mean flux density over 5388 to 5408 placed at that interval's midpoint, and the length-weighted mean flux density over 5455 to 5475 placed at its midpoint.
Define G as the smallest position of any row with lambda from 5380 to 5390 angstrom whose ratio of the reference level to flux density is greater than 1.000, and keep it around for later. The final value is 5382.82 angstrom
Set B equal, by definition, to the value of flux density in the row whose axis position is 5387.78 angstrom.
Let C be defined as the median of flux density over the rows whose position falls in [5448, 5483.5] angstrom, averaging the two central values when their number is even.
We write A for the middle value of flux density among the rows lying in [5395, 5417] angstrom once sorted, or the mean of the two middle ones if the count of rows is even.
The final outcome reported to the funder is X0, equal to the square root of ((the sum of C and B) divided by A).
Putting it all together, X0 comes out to 1.42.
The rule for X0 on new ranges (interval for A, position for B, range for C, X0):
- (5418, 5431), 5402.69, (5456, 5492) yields 1.42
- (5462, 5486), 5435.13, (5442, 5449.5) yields 1.43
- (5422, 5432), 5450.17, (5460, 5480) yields 1.43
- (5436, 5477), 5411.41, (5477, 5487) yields 1.40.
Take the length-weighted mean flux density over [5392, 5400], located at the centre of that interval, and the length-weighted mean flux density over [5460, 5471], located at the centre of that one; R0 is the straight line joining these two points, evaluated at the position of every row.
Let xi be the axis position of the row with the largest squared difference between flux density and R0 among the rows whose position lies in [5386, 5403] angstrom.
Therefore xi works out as 5386.54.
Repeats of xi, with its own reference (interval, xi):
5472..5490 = 5481.63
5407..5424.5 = 5416.39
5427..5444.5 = 5440.14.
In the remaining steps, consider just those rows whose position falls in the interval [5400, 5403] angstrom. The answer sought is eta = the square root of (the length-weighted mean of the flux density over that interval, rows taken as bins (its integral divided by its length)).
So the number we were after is 4.165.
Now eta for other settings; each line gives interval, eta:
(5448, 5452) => 4.242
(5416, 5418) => 4.242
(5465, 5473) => 4.219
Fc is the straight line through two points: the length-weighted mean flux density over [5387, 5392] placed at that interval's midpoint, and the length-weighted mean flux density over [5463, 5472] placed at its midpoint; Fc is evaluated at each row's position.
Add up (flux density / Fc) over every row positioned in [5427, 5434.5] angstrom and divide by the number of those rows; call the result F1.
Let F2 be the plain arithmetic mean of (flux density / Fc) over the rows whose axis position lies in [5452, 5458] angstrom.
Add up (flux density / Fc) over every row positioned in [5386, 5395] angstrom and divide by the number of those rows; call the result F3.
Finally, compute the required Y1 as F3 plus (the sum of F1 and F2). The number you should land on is 3.00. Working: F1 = 0.99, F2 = 1.01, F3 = 1.00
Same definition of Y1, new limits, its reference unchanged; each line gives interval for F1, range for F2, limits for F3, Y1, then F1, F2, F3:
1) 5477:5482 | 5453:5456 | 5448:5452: 2.99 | 0.97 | 1.01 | 1.02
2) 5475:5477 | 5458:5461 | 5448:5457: 3.00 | 0.98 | 1.01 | 1.01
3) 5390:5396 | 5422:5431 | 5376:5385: 3.01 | 1.01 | 0.99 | 1.01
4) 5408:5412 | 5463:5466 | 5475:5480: 2.99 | 1.01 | 1.00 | 0.98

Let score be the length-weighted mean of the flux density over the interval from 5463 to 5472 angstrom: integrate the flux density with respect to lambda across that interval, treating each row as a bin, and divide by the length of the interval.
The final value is 17.8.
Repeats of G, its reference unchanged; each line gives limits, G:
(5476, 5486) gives 5476.59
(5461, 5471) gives 5466.51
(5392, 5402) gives 5396.47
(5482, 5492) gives 5482.90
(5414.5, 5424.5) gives 5423.88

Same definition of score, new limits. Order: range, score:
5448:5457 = 17.9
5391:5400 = 17.4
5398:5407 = 17.4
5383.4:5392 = 17.3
